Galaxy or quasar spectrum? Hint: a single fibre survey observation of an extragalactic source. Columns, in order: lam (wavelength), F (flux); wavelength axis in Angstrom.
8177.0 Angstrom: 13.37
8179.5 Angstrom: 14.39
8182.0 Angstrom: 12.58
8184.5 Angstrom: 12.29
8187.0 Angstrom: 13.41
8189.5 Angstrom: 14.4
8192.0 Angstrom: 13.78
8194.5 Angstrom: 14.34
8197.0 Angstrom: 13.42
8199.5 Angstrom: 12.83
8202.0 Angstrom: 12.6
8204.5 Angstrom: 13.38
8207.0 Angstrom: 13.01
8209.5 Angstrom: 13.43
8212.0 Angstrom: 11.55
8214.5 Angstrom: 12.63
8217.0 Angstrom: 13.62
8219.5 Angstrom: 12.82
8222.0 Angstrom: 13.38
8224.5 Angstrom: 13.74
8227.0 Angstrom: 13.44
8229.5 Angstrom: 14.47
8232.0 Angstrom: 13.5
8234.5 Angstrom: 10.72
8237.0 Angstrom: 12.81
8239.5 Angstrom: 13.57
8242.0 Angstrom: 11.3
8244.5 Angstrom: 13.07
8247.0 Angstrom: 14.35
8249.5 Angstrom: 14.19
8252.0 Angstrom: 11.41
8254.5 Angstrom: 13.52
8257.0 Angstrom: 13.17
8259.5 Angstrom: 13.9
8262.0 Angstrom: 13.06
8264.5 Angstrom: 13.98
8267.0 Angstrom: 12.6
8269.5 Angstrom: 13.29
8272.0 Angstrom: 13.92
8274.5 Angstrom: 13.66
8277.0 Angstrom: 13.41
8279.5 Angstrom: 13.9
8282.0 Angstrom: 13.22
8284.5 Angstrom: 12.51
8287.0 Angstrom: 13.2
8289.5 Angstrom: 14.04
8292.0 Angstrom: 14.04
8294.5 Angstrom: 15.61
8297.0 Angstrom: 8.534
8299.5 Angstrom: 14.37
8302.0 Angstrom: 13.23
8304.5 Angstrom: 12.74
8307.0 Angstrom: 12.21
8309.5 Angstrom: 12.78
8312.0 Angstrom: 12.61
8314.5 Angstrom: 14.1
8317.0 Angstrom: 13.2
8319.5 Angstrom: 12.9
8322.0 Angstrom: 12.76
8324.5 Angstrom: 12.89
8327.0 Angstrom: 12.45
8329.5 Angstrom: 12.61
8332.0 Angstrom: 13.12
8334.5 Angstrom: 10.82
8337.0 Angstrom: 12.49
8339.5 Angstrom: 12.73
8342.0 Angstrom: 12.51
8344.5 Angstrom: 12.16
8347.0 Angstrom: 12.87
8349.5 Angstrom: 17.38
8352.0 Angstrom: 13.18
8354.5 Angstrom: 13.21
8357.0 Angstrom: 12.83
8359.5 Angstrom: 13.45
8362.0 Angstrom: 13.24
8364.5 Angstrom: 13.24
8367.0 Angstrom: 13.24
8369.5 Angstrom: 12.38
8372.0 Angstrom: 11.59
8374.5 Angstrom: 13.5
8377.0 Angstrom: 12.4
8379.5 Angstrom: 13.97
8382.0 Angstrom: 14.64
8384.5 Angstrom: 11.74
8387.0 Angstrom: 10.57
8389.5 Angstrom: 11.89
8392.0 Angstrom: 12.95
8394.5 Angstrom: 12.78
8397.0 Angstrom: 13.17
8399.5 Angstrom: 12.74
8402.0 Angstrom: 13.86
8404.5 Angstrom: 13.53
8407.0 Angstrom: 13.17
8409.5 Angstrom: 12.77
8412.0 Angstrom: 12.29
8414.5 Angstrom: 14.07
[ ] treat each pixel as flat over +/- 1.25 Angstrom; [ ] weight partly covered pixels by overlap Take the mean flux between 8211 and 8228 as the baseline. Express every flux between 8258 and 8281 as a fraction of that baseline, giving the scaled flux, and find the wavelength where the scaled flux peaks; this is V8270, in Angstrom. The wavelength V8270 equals 8264.5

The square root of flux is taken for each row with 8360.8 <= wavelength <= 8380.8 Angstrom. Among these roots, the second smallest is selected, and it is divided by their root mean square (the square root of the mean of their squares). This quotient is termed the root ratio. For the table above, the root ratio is 0.978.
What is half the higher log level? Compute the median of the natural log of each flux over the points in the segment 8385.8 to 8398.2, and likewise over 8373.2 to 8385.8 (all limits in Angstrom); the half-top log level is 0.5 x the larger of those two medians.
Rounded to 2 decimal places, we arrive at 1.30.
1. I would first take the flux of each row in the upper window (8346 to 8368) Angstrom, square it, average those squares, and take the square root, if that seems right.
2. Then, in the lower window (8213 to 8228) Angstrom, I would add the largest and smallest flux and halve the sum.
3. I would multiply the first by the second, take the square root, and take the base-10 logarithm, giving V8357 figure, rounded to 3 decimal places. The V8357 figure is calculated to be 1.128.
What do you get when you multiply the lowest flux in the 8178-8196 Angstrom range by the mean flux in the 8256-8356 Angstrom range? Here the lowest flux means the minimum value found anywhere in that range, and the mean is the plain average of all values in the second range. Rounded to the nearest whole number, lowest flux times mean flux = 161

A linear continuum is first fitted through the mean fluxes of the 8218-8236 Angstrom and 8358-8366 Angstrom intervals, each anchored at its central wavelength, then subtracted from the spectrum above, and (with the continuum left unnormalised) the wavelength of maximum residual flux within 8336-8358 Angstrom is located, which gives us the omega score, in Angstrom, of 8349.5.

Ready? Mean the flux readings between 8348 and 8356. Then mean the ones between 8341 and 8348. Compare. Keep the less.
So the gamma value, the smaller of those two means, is 12.5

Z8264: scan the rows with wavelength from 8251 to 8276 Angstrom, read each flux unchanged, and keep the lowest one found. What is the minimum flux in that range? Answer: 11.41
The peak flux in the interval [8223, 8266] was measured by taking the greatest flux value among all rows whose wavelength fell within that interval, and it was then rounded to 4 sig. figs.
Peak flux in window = 14.47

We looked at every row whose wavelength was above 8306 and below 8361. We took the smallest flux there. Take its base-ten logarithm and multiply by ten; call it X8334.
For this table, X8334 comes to 10.3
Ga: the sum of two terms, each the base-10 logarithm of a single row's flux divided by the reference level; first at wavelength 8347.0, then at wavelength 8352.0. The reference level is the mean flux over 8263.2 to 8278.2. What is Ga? -0.030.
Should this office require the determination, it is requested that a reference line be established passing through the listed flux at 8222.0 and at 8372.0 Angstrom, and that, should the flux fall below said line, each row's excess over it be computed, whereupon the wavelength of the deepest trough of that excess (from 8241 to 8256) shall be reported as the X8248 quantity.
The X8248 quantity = 8242.0 Angstrom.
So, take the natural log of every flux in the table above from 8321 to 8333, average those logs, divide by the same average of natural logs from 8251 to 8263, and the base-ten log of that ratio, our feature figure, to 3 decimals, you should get -0.003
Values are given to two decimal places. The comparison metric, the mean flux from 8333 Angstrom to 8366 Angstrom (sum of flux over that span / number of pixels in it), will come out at 13.09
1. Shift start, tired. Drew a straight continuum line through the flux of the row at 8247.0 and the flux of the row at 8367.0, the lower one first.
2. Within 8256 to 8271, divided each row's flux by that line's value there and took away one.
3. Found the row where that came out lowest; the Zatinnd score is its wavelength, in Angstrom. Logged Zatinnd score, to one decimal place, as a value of 8267.0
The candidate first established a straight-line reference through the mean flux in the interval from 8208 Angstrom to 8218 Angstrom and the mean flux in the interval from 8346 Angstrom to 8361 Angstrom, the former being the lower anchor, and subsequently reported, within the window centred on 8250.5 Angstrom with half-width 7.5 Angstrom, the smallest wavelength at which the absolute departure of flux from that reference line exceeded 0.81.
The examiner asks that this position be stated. 8247.0 Angstrom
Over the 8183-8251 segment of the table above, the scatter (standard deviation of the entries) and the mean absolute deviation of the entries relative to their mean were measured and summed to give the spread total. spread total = 1.6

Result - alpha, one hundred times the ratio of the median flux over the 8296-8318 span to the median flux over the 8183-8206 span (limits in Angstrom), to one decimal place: 95.3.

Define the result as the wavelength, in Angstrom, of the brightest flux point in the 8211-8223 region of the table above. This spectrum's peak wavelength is 8217.0 Angstrom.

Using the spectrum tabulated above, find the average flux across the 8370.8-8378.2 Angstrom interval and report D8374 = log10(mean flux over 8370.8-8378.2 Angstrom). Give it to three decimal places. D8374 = 1.097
